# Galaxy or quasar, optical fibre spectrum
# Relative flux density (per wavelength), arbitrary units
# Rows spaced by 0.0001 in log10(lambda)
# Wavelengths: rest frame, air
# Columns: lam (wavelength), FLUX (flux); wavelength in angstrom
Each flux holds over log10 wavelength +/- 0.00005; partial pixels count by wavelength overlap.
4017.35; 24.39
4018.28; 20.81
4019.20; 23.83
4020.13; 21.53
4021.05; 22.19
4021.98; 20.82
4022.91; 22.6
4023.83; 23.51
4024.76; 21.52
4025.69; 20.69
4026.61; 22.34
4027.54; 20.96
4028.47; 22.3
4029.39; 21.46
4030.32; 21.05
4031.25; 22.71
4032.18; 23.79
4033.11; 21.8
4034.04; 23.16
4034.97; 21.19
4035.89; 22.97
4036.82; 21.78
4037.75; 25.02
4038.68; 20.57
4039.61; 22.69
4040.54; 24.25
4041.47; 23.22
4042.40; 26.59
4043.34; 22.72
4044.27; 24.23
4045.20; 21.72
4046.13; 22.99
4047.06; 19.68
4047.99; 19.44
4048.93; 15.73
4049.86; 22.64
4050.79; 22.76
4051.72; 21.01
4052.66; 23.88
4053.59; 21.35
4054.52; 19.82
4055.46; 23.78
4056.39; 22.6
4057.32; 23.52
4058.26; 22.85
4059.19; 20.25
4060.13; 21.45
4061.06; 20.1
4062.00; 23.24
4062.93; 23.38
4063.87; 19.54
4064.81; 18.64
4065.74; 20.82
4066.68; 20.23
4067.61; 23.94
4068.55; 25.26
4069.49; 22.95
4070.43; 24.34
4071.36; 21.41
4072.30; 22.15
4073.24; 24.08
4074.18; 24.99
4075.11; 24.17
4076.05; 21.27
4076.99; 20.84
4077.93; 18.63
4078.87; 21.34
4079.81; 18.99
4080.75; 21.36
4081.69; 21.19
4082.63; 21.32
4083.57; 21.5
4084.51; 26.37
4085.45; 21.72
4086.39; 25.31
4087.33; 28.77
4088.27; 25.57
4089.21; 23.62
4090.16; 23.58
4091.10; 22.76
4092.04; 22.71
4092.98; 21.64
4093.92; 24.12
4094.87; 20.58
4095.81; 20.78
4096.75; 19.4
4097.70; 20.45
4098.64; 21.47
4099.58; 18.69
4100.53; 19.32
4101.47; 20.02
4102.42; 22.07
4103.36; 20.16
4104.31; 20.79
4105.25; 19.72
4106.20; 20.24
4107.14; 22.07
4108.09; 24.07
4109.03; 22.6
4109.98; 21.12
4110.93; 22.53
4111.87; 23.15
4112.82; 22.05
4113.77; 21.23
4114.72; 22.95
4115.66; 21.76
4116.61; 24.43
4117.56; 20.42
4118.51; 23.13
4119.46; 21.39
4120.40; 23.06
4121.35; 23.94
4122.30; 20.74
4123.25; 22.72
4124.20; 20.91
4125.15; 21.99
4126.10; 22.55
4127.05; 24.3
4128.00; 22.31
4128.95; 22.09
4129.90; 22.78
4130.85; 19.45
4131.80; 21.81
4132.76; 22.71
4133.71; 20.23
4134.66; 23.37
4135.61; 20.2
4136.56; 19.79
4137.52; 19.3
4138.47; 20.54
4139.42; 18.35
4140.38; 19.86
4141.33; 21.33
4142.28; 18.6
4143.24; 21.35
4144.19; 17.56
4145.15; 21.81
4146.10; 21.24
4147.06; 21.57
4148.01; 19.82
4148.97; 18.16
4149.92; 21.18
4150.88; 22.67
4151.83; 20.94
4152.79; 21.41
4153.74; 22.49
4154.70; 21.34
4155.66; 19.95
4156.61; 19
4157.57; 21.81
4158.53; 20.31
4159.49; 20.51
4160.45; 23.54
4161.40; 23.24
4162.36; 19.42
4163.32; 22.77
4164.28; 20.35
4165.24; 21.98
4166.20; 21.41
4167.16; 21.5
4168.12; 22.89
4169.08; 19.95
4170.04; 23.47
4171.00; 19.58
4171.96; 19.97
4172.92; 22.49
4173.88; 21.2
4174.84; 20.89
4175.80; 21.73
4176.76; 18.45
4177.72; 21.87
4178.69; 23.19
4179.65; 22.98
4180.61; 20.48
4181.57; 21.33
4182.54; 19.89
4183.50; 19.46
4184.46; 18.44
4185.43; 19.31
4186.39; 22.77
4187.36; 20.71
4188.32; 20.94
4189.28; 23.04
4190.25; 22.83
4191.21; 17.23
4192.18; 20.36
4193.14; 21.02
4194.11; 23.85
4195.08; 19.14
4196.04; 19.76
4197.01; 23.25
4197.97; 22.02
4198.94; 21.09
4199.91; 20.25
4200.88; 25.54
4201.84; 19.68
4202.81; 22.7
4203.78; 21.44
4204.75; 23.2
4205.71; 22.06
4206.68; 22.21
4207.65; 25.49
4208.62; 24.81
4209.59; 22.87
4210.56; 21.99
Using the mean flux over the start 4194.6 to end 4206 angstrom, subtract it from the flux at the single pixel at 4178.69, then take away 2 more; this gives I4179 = 0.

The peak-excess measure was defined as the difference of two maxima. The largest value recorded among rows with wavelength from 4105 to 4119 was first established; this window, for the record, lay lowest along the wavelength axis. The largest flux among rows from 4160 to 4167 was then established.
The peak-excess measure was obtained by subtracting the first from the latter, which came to -0.9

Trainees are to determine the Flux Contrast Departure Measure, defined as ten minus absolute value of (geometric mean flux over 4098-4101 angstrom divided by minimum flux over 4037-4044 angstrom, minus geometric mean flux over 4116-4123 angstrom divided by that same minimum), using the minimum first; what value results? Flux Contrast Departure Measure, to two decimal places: 9.87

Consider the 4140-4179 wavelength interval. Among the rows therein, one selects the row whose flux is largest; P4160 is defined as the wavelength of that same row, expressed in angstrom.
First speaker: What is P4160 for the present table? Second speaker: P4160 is 4160.45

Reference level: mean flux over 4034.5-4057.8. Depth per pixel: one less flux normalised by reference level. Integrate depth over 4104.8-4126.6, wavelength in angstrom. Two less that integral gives 1.9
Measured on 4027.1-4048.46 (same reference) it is 2.2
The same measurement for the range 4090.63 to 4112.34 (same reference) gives 1.1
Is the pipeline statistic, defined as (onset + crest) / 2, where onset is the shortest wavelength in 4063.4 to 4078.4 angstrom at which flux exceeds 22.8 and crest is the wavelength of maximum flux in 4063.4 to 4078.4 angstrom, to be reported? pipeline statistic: 4068.1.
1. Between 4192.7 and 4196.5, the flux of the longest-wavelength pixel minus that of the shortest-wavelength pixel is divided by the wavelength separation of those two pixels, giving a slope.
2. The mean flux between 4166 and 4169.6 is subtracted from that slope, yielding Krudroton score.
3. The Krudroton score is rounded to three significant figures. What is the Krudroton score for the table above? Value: -21.9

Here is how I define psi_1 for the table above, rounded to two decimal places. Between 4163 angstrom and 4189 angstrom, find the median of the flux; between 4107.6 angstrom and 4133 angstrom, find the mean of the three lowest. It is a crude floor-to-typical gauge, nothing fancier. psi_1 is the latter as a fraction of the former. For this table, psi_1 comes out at 0.95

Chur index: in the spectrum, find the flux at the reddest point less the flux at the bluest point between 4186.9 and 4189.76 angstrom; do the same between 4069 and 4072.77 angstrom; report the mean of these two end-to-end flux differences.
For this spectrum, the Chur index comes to 0.8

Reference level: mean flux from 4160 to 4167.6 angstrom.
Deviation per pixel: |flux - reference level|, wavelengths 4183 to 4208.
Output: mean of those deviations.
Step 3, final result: 1.7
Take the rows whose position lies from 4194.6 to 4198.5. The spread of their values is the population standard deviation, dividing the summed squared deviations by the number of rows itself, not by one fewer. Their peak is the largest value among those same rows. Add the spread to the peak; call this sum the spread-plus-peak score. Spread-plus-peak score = 24.9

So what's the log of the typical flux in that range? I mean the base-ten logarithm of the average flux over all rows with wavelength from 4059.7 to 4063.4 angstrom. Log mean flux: 1.34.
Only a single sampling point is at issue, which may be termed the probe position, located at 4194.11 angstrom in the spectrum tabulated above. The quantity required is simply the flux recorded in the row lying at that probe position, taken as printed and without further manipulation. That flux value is 23.85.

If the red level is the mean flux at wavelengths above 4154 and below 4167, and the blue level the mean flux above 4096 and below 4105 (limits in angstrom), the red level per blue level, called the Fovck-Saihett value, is 1.05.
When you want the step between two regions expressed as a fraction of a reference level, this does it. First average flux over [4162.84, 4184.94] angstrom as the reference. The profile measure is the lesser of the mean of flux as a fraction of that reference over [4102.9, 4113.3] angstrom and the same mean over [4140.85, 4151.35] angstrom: 0.97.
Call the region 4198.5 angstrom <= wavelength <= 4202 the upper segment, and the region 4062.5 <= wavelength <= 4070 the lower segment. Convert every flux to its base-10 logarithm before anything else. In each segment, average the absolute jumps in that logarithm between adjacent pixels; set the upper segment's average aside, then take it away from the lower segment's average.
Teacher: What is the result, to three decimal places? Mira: -0.035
